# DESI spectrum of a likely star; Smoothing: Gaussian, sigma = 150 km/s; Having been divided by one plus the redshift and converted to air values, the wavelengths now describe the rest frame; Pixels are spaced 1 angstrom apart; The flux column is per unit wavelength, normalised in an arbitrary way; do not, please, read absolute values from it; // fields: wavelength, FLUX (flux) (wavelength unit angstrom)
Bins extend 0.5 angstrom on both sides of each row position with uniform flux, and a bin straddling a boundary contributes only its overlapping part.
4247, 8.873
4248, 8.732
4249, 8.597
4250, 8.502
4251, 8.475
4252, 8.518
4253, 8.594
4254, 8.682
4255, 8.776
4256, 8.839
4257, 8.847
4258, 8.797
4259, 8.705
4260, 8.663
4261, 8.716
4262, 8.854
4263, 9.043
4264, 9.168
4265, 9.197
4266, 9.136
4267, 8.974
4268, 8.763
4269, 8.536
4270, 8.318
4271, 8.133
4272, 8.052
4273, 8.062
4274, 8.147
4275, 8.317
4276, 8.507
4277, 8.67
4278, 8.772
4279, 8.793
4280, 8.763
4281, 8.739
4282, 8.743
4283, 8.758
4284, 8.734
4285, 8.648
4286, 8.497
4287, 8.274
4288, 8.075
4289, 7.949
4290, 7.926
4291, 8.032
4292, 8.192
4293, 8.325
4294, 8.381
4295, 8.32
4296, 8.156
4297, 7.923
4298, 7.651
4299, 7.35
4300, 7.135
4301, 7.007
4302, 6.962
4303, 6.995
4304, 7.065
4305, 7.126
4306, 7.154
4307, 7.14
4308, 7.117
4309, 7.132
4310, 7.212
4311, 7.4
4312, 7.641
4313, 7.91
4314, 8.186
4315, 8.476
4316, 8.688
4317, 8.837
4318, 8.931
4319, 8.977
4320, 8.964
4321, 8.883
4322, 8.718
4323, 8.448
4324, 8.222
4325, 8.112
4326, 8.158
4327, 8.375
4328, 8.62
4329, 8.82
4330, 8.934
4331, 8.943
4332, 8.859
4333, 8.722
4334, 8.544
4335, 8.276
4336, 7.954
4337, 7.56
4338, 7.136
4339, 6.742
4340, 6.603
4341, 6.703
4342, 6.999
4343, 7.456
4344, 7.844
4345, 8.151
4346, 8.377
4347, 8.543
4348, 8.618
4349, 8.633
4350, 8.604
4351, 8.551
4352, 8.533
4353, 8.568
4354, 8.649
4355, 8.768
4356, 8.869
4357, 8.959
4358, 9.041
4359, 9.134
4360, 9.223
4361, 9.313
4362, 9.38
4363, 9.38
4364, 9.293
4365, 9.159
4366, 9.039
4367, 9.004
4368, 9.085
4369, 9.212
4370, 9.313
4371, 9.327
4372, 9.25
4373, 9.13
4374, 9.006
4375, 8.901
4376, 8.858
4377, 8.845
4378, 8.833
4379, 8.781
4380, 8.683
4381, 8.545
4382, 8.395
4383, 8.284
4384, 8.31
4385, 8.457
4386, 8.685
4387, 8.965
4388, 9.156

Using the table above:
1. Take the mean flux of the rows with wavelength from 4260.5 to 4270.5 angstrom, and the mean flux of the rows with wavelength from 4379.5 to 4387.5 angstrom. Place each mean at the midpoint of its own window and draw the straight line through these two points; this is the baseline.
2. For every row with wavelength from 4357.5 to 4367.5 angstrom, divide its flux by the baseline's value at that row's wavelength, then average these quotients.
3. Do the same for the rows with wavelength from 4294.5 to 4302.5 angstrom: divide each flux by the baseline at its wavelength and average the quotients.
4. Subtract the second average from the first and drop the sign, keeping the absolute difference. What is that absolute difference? 0.208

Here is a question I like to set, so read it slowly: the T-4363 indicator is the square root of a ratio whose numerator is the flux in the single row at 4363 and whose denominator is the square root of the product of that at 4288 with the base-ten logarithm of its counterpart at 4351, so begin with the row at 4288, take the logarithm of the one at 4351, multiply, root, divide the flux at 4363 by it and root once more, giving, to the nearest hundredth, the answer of 1.85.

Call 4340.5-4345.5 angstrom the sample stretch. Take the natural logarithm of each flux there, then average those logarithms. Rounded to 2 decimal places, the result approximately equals 2.00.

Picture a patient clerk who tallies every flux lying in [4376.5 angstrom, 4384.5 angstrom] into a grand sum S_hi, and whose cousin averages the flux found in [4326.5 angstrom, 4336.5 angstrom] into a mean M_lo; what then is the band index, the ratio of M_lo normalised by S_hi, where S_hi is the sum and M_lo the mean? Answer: 0.125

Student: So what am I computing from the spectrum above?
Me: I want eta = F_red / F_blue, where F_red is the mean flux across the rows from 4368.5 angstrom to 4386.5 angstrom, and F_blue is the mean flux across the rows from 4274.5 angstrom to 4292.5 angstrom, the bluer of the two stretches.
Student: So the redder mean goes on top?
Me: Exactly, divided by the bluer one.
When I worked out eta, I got 1.04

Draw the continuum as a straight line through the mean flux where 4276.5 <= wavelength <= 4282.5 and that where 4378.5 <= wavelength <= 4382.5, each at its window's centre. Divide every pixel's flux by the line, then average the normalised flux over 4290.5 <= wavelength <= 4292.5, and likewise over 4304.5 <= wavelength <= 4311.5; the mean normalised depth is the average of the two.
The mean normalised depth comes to 0.8772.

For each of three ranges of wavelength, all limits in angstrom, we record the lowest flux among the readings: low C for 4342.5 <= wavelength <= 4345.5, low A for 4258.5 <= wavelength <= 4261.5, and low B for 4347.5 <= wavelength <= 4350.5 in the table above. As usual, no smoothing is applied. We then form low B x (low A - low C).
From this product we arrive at 10.4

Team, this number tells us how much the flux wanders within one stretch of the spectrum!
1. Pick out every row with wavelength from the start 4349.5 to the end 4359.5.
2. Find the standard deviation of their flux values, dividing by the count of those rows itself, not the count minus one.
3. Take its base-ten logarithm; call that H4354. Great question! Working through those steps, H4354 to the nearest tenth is -0.7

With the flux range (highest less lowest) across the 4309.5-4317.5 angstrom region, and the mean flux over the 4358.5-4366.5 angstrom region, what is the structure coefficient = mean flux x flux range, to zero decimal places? 15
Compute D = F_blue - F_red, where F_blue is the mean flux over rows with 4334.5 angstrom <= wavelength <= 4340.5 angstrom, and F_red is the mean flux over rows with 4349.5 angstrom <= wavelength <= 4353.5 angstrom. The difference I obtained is -1.2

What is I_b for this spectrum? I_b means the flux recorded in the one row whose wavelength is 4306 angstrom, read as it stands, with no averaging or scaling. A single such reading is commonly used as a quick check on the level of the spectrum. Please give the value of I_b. 7.154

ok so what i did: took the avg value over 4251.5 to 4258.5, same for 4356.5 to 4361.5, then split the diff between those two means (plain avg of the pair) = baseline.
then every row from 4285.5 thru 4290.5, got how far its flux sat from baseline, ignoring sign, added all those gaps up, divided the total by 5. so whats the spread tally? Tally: 0.8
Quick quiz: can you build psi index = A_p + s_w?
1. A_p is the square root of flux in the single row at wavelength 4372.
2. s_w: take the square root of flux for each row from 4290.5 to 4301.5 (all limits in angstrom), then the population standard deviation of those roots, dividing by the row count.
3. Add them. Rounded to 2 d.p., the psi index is 3.13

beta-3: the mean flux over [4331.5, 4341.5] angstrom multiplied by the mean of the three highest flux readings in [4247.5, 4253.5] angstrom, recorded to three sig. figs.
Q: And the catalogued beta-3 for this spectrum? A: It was 66.6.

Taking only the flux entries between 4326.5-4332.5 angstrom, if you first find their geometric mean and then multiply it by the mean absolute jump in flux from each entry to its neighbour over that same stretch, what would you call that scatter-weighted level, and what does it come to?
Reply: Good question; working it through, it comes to 1.1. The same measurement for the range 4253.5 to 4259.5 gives 0.5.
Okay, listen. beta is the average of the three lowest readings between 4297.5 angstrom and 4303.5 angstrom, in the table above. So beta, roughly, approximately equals 7.0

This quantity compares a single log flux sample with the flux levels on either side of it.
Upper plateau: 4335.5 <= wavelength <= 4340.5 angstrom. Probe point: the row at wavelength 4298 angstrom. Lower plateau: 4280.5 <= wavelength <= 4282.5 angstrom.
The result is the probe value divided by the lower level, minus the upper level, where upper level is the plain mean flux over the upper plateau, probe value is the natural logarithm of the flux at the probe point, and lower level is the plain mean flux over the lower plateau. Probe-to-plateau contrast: -7.0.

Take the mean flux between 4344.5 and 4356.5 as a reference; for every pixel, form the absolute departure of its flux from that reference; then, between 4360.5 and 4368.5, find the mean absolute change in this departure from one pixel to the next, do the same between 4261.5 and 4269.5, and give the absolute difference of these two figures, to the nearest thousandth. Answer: 0.058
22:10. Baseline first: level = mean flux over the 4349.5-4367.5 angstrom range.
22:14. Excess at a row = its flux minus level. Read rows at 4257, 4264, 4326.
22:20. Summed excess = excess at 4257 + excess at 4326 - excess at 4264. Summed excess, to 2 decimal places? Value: -1.13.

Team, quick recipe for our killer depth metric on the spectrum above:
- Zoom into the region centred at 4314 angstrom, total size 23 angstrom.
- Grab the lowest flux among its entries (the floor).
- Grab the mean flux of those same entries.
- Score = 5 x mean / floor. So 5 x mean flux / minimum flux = 5.7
